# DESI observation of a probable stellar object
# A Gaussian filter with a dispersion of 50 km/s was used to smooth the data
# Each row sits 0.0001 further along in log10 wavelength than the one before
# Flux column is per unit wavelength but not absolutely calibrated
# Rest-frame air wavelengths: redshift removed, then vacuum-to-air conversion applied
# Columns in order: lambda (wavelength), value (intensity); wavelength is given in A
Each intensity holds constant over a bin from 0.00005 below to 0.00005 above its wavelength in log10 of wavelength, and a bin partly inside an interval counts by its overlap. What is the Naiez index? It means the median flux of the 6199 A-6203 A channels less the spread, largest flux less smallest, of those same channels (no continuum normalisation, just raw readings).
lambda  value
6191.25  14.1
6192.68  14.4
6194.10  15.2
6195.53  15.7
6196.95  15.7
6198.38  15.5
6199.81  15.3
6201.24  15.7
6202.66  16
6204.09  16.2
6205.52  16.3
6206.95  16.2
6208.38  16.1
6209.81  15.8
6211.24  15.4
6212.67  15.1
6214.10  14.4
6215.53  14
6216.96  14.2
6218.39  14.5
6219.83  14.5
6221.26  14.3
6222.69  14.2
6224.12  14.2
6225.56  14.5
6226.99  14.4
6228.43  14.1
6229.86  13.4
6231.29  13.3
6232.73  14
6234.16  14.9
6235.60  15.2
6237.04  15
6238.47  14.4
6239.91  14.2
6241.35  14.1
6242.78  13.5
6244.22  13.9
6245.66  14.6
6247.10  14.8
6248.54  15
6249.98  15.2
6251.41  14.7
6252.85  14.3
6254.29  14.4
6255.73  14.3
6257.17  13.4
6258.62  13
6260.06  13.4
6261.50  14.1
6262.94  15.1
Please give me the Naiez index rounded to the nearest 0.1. 15.0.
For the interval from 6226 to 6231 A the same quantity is 13.1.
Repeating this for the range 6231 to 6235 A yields 12.4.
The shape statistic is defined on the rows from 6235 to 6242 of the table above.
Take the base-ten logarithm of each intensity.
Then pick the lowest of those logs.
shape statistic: 1.15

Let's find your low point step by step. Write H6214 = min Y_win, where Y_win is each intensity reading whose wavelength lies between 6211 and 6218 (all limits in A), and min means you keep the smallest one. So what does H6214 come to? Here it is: 14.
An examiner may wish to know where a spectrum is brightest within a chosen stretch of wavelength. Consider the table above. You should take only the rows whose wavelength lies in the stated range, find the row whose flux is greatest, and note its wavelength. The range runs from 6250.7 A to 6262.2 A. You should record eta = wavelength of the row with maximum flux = 6251.41 A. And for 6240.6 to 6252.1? 6249.98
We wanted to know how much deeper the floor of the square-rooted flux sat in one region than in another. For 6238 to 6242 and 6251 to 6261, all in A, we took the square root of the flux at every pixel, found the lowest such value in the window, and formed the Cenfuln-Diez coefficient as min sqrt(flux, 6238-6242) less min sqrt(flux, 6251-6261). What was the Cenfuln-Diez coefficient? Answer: 0.149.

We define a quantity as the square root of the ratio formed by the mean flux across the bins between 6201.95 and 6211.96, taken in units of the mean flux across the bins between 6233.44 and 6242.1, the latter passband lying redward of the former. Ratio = 1.05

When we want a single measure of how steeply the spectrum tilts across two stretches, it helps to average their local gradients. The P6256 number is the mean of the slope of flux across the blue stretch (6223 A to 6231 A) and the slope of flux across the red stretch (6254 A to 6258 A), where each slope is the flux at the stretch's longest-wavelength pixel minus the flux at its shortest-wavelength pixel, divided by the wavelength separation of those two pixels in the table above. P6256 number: -0.24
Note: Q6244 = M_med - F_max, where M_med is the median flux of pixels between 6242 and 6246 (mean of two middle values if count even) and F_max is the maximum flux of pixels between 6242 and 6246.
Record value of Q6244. -0.70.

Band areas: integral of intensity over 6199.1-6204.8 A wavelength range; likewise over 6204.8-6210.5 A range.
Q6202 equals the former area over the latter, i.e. 0.98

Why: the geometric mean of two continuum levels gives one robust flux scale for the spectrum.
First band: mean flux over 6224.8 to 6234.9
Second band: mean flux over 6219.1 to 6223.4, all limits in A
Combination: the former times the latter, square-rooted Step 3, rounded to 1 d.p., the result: 14.2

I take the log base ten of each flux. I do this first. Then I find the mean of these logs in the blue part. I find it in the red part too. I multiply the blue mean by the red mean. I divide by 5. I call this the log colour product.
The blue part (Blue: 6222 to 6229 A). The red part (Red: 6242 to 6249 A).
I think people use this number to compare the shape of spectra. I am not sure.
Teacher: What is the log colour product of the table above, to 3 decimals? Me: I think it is 0.267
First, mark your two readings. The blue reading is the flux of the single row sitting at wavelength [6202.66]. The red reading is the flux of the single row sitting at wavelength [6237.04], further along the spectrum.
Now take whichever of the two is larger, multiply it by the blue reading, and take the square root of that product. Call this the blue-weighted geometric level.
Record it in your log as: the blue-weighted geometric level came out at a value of 16.0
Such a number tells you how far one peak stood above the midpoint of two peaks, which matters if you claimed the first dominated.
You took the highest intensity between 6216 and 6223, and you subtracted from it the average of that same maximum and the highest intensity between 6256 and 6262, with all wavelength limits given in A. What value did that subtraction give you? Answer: 0.2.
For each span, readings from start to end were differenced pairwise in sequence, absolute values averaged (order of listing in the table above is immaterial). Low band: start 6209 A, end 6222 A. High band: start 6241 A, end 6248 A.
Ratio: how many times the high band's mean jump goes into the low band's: 0.66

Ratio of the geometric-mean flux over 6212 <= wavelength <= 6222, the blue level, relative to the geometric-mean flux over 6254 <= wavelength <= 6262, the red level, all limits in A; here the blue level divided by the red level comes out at 1.05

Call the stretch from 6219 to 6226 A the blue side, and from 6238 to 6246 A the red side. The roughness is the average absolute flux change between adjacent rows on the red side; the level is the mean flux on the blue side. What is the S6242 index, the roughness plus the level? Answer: 14.7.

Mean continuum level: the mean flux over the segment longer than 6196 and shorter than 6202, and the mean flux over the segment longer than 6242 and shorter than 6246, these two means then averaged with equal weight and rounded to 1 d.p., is 14.8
